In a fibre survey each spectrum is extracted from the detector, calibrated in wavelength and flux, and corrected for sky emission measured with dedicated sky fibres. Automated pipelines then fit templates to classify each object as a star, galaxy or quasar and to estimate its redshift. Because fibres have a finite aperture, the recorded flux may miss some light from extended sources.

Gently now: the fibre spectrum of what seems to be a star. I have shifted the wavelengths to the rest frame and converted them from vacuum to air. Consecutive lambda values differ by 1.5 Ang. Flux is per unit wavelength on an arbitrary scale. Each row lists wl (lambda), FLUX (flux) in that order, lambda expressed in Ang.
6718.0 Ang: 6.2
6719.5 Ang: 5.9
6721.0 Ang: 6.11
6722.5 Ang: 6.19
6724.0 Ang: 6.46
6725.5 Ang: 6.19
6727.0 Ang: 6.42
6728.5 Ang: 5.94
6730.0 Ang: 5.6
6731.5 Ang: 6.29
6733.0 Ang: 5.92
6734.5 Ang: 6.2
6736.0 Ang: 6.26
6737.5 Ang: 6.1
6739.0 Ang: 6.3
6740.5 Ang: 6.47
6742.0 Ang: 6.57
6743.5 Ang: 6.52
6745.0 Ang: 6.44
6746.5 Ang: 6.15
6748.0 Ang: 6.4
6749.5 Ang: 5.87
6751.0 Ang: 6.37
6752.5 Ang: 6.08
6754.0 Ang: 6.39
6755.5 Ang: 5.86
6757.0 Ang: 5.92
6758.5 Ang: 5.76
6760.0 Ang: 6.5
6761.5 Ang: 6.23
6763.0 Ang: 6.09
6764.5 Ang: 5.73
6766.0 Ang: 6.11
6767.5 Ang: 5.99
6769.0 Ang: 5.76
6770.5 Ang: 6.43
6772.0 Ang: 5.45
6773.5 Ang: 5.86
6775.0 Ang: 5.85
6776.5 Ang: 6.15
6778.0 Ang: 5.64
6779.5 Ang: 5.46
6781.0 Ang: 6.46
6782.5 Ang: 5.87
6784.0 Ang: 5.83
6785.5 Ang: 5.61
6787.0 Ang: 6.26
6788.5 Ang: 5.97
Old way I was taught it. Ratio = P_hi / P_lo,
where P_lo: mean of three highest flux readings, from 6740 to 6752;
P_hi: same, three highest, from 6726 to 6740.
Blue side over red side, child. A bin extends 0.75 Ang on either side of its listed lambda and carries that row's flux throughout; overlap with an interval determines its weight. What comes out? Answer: 0.97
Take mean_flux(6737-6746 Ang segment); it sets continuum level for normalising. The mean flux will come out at 6.40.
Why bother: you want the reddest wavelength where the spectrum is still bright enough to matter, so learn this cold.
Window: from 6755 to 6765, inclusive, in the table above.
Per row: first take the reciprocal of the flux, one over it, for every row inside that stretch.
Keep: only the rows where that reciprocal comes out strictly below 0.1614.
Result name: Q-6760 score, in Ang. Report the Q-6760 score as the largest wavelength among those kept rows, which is 6761.5 Ang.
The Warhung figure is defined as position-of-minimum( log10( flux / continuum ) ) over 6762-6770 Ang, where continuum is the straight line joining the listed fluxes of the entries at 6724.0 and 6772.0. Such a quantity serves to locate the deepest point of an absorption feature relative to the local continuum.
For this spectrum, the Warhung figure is 6764.5 Ang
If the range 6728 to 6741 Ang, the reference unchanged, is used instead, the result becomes 6730.0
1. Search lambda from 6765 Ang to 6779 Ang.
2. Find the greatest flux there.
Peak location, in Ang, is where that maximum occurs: 6770.5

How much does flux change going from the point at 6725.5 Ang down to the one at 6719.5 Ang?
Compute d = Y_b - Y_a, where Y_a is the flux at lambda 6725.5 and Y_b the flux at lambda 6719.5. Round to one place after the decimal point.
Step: -0.3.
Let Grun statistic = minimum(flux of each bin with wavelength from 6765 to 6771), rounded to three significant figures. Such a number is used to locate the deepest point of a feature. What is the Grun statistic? 5.76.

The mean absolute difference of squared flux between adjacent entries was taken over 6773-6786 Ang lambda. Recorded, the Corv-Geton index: 4.24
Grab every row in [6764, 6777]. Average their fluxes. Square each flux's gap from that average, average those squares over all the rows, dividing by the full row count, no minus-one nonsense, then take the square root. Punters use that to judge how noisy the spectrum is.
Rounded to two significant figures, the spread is 0.27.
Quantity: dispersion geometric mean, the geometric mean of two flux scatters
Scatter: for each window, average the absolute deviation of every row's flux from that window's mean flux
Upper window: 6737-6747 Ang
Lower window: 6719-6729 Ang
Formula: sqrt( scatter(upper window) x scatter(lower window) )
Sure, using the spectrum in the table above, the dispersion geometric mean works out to 0.16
